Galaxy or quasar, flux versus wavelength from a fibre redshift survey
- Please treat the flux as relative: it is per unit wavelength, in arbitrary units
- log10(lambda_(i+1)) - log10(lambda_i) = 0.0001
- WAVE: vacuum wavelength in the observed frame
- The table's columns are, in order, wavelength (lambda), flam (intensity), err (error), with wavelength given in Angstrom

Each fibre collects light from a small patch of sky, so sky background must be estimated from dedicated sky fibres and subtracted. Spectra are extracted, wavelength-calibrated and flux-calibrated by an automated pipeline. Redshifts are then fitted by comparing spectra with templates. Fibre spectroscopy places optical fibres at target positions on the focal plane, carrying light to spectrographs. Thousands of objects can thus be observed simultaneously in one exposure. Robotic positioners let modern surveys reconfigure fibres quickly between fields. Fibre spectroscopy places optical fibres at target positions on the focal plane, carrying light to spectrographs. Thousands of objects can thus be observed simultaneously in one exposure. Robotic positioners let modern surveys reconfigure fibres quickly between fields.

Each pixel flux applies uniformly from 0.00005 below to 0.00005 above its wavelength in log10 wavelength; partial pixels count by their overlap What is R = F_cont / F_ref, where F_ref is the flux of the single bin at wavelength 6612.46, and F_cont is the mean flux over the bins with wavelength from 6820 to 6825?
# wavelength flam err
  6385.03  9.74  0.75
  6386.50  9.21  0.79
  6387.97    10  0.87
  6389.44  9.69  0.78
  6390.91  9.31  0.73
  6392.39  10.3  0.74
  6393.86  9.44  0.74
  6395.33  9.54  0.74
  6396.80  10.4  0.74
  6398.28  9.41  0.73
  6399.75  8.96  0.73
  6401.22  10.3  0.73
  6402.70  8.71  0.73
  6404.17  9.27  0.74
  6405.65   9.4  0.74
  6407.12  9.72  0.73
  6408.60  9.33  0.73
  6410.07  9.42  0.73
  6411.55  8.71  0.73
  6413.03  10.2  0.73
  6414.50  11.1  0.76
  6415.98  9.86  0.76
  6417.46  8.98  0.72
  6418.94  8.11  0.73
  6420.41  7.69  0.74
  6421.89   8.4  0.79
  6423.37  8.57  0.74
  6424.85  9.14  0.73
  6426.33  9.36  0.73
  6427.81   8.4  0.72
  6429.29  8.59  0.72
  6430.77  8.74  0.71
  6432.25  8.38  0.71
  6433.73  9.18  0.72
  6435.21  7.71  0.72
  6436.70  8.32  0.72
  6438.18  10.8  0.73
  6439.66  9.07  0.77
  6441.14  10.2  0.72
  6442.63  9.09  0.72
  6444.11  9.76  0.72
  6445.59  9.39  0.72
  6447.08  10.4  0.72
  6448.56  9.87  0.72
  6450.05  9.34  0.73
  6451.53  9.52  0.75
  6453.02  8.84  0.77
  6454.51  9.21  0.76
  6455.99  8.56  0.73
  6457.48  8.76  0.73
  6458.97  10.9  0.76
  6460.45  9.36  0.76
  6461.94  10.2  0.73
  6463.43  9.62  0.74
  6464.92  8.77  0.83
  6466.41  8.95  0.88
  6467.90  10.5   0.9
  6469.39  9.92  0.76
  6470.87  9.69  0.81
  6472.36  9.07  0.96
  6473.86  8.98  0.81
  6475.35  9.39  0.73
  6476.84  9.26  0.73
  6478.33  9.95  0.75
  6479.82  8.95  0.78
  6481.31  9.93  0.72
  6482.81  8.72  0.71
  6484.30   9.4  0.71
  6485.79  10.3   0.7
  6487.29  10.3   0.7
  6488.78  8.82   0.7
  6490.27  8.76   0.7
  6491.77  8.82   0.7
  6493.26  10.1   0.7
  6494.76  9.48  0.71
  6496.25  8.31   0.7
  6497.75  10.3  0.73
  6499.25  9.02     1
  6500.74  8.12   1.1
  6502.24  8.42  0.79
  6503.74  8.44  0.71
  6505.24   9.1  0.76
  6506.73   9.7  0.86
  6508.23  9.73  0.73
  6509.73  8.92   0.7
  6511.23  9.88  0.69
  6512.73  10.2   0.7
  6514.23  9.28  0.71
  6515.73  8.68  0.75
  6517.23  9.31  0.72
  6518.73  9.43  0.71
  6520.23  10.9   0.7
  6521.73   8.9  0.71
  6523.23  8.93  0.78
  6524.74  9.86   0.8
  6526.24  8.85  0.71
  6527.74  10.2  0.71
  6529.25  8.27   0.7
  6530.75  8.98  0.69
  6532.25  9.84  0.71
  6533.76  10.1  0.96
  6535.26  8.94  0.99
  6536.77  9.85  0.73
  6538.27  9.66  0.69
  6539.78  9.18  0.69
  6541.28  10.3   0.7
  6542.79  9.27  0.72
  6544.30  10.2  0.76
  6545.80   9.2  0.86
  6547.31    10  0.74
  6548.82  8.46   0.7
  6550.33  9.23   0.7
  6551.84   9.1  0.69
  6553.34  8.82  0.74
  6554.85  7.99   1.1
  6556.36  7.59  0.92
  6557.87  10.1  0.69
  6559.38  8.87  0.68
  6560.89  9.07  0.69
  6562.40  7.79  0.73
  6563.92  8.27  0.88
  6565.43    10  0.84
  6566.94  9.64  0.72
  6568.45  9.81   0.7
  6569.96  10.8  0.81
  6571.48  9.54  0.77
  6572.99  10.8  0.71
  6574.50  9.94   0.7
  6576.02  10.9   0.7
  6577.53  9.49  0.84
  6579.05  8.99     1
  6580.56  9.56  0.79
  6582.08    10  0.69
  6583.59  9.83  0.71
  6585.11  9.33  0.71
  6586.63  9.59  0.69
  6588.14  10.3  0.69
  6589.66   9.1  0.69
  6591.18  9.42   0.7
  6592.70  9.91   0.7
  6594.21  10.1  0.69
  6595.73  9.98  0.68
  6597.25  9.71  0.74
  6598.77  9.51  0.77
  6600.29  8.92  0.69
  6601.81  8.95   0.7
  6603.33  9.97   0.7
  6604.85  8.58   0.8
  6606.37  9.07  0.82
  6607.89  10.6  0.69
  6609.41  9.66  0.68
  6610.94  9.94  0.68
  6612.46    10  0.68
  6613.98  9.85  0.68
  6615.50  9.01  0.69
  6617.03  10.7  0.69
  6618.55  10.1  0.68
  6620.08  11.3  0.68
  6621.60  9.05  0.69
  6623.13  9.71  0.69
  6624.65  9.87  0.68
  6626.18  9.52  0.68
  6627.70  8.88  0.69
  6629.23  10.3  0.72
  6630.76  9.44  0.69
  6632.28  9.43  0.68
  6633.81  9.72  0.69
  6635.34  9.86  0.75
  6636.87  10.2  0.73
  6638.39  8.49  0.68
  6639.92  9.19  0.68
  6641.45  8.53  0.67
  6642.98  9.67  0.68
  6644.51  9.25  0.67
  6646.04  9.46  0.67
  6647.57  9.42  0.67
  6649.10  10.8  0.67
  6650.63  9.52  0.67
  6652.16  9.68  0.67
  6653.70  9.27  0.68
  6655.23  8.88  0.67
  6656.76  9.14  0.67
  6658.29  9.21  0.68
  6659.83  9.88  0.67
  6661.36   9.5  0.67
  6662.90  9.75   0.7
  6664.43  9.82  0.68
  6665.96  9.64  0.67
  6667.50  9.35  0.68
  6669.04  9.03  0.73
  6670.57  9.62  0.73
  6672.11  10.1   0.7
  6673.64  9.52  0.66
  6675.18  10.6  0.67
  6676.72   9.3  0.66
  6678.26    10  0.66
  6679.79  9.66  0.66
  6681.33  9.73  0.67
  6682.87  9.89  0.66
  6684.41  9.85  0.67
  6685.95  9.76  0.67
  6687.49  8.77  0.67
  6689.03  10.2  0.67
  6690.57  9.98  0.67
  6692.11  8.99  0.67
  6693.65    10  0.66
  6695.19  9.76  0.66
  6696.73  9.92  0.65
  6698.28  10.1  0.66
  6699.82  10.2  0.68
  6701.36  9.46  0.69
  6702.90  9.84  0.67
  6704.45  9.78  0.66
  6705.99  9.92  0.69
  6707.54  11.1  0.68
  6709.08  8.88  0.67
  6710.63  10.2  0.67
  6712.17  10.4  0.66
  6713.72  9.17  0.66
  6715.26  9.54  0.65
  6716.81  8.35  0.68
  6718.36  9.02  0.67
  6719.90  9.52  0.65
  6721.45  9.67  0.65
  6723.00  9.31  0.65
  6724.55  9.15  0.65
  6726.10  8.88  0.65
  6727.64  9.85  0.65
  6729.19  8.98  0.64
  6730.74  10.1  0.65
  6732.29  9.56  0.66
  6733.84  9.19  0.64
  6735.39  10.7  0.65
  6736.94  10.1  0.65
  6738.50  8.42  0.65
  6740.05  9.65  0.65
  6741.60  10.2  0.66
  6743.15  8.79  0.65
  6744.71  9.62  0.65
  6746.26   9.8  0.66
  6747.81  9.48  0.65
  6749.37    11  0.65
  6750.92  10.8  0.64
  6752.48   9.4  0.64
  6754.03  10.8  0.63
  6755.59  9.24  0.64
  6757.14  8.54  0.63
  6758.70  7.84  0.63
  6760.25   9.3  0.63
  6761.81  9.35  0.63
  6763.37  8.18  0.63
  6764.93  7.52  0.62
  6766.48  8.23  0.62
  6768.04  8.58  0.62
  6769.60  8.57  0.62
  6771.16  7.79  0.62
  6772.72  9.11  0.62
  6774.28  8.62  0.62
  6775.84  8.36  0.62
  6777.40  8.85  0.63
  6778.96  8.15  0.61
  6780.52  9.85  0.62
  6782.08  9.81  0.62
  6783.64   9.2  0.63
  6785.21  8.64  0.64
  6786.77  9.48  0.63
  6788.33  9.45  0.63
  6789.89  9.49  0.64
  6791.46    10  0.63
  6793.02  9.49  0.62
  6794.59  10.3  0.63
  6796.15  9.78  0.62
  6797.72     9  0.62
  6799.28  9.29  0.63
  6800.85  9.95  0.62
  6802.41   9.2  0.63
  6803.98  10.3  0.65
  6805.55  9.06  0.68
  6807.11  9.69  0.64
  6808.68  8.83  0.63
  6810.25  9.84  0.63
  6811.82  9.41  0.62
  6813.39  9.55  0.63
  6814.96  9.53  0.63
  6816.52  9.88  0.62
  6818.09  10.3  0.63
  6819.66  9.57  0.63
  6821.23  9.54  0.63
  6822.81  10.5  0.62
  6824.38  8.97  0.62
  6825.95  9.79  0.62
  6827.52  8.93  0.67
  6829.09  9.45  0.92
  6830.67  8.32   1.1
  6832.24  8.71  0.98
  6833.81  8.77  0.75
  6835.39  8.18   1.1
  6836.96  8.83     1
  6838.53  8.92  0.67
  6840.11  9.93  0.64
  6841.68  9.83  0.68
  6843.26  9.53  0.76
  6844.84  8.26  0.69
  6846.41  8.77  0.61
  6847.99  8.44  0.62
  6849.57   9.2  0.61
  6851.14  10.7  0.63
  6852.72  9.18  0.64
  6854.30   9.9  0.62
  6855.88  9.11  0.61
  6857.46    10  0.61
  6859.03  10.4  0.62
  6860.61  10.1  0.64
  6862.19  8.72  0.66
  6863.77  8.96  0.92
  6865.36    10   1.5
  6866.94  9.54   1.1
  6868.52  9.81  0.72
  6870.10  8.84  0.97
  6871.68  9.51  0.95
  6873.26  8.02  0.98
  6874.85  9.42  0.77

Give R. 0.967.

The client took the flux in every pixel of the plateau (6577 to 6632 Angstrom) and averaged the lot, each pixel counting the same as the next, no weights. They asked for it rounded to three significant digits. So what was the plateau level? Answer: 9.67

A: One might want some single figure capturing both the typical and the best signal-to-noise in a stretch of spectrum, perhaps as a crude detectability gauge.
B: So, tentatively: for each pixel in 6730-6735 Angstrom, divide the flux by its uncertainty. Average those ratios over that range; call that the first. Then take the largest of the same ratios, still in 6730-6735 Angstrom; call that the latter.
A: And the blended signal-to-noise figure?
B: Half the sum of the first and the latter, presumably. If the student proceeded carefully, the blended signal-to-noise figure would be 15.2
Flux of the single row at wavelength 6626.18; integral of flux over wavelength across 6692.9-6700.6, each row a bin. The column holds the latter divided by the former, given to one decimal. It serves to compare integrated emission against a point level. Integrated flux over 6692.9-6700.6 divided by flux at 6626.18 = 8.1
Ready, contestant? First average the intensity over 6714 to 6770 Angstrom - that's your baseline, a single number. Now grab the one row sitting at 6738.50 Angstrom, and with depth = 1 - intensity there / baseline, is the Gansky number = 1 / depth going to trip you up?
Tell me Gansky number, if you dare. 10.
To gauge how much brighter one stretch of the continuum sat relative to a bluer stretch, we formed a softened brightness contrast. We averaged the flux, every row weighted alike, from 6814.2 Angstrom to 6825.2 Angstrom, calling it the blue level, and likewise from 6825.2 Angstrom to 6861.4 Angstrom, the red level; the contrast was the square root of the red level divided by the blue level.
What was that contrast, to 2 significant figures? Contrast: 0.97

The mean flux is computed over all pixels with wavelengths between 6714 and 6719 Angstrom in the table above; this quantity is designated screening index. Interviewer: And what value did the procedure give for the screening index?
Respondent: 9.0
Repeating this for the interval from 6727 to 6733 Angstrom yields 9.6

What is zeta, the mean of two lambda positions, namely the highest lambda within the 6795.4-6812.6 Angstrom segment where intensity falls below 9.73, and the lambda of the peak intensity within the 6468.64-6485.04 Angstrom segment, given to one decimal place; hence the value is 6645.1 Angstrom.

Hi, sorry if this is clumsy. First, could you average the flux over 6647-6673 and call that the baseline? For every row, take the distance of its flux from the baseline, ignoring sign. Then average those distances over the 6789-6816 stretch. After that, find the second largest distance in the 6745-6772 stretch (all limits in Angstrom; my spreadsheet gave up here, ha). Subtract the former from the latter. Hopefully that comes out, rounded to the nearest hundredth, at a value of 1.44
